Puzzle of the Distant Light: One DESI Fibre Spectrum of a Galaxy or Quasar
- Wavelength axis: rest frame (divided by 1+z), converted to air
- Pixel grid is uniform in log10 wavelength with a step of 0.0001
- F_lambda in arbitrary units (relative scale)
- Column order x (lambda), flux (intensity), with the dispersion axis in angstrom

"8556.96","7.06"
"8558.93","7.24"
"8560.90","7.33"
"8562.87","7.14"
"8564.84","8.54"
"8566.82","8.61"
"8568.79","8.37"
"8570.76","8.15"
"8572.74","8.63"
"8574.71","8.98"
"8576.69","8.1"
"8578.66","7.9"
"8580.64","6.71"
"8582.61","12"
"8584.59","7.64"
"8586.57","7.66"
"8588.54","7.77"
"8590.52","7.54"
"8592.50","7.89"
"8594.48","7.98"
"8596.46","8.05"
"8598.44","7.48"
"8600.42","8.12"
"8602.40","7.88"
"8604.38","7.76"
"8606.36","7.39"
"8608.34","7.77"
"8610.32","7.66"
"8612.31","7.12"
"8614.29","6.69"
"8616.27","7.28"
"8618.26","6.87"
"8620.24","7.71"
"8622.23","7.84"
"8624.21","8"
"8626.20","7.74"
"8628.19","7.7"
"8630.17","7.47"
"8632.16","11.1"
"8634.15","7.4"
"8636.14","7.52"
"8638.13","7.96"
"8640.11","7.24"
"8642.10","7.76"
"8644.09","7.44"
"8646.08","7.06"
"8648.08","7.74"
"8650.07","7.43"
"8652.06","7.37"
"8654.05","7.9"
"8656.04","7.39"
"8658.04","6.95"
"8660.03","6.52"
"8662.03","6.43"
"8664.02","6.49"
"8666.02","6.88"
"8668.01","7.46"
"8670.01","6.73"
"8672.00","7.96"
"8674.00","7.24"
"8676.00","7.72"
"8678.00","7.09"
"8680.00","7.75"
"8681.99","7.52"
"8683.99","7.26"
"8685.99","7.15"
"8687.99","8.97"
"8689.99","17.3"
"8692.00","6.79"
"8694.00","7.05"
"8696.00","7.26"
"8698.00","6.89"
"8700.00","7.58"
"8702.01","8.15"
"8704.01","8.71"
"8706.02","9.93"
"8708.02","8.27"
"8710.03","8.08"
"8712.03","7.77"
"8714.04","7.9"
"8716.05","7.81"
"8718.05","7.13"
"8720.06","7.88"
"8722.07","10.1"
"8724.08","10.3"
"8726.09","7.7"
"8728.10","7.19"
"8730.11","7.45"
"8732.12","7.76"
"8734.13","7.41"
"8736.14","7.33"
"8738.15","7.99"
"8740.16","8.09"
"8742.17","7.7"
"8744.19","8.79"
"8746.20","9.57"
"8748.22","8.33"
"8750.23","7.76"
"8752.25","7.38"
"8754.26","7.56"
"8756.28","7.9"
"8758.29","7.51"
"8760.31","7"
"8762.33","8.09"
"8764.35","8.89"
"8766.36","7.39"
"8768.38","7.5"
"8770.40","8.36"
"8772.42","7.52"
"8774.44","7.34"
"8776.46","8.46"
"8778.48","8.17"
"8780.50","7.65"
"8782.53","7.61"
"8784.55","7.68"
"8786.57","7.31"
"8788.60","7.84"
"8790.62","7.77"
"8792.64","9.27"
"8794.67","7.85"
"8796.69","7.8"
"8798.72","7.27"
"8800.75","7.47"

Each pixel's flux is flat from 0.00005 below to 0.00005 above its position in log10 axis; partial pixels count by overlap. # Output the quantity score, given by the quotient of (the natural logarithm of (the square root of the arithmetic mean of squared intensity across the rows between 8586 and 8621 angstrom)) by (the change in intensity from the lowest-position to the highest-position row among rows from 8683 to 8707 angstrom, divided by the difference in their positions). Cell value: 17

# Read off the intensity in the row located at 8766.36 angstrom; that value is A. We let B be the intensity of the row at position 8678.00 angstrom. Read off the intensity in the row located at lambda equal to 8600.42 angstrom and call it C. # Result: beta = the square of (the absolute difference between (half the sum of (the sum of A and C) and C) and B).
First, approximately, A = 7.39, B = 7.09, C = 8.12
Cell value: 22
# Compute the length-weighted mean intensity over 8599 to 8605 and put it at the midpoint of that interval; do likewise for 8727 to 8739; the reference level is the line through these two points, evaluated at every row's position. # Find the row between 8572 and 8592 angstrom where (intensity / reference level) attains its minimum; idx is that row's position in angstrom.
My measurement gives 8580.64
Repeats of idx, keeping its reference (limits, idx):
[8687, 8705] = 8692.00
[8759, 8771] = 8760.31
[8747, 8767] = 8760.31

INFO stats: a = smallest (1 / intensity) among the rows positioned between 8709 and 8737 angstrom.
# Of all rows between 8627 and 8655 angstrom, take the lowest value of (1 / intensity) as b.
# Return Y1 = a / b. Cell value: 1.1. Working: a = 0.097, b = 0.090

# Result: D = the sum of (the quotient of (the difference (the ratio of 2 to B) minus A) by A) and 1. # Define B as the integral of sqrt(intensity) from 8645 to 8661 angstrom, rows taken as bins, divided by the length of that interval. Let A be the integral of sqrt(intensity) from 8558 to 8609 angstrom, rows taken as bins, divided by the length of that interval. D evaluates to 0.262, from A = 2.83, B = 2.70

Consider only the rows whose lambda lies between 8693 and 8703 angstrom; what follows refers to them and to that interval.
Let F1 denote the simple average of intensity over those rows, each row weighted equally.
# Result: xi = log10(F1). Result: 0.87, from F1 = 7.4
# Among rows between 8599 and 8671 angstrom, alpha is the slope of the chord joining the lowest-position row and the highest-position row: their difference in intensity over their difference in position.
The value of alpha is -0.02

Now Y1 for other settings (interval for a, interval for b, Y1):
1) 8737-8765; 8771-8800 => 1.0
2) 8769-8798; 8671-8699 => 1.9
